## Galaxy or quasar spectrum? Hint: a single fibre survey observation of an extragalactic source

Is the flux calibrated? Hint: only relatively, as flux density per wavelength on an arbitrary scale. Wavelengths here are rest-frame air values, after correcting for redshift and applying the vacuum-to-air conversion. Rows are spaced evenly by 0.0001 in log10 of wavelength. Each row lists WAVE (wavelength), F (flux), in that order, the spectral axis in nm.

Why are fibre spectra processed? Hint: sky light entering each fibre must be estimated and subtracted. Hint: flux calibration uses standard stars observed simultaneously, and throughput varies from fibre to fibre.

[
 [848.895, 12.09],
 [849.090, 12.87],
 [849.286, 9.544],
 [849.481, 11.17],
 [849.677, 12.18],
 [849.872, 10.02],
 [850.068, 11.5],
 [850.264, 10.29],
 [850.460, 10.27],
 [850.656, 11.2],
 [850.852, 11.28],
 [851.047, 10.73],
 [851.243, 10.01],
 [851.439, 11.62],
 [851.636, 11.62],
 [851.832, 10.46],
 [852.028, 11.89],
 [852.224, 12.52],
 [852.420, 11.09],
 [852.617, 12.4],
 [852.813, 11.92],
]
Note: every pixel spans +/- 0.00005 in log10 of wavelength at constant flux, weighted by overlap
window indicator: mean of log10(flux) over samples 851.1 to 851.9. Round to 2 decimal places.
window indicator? 1.04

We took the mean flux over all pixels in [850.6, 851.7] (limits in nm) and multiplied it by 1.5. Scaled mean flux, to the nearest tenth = 16.6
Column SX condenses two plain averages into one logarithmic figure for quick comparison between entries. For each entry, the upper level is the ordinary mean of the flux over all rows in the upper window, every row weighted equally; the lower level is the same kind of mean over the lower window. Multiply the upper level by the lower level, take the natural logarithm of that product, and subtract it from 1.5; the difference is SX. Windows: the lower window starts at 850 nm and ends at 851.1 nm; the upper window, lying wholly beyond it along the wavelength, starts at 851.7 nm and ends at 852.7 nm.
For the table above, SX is -3.34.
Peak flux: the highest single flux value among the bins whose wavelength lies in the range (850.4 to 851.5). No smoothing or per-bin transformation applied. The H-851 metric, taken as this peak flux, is 11.62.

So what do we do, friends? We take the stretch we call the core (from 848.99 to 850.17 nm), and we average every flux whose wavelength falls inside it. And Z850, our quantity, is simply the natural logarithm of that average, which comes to 2.417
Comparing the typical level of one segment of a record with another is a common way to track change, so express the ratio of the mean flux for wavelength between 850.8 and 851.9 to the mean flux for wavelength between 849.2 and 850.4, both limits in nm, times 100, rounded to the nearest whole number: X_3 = 102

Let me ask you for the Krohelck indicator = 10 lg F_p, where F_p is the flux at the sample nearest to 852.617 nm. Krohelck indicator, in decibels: 10.9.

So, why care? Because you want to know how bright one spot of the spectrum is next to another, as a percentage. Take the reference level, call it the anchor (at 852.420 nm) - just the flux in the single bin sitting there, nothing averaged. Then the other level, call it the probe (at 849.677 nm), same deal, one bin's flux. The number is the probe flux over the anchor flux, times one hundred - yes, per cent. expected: 110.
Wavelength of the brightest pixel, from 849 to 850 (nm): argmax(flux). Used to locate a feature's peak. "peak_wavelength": 849.090 nm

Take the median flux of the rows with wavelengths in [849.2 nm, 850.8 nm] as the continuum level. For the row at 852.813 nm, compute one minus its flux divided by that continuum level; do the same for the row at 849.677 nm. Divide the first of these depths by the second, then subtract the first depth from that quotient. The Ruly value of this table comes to 0.93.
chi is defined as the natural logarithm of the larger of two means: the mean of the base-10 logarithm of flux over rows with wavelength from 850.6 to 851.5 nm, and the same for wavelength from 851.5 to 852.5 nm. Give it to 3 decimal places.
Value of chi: 0.059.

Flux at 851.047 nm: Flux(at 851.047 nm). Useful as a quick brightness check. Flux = 10.73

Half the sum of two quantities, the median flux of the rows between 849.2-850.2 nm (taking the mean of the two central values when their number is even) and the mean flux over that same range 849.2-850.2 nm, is 11.0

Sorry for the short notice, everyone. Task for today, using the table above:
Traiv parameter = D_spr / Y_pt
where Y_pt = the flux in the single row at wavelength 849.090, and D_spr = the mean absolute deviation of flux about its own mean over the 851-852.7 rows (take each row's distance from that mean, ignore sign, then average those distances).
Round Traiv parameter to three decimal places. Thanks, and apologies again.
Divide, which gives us 0.055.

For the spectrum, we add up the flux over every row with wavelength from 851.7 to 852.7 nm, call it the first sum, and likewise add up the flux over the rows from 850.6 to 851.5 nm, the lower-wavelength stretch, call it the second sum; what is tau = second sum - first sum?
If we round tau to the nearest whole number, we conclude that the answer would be -4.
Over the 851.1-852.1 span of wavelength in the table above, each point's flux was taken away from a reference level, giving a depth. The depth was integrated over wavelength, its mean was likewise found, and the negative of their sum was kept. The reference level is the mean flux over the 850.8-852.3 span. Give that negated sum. -0.3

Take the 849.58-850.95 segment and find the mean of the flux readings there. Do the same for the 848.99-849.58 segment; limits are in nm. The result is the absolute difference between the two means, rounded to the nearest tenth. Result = 0.2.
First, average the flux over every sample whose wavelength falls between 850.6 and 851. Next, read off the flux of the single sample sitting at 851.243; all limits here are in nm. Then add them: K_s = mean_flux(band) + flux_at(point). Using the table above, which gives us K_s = 21.2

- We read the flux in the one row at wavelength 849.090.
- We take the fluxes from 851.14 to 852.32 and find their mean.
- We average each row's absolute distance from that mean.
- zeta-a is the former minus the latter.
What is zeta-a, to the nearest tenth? 12.1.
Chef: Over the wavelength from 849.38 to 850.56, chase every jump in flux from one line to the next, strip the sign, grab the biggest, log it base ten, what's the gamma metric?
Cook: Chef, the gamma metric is 0.33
